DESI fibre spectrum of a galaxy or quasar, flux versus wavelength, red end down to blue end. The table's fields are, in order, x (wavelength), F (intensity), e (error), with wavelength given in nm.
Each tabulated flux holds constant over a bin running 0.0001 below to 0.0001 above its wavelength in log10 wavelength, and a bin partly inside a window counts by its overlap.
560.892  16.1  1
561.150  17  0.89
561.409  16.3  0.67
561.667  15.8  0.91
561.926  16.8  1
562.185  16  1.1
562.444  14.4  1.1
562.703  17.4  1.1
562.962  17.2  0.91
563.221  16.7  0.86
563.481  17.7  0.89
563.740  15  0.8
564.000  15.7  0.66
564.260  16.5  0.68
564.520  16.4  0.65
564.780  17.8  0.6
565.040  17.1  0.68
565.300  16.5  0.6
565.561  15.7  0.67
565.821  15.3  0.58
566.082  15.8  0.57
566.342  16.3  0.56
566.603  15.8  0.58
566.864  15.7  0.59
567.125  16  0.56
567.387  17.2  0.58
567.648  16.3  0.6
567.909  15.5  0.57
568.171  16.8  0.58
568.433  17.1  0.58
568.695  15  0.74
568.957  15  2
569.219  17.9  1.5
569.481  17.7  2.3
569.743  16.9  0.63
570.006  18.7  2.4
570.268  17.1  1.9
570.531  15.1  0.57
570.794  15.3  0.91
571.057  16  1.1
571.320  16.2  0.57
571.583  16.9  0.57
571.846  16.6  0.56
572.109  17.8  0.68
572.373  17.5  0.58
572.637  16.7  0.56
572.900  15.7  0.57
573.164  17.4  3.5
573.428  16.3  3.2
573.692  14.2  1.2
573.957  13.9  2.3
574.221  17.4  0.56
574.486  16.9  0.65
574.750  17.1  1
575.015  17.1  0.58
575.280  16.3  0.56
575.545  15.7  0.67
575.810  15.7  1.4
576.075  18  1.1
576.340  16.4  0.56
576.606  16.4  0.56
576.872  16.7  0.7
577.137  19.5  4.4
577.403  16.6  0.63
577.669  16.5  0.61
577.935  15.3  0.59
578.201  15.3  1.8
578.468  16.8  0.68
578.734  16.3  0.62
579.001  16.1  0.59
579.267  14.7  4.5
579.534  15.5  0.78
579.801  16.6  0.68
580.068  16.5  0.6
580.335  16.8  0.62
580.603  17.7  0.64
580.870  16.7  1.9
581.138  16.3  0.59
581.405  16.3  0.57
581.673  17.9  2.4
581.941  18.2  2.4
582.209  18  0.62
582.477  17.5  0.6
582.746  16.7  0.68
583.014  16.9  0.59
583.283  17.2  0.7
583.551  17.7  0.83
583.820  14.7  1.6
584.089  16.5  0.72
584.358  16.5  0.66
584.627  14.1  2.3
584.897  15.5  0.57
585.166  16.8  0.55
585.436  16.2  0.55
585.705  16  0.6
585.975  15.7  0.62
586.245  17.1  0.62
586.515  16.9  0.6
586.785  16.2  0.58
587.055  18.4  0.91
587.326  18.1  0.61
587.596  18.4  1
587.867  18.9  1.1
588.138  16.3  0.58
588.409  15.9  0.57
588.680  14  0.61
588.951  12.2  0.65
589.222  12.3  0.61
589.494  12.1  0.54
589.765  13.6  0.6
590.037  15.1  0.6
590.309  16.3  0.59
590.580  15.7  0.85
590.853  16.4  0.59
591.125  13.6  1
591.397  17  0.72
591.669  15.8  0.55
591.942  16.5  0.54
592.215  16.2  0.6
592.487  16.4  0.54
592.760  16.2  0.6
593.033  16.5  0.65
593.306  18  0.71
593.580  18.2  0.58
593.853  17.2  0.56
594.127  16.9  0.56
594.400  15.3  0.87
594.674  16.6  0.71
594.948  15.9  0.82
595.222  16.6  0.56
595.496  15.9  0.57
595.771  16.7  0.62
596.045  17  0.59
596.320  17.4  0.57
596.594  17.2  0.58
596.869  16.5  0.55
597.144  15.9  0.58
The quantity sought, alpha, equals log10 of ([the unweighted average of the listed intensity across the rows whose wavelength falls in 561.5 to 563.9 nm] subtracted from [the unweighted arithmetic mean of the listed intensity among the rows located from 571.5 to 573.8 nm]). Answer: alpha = -0.6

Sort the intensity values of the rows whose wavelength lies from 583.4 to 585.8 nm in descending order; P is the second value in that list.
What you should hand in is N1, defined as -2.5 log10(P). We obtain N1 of -3.06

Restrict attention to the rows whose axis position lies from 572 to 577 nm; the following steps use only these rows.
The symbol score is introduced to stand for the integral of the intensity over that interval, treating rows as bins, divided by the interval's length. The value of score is 16.5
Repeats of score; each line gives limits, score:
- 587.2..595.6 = 15.9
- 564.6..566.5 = 16.4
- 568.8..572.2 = 16.7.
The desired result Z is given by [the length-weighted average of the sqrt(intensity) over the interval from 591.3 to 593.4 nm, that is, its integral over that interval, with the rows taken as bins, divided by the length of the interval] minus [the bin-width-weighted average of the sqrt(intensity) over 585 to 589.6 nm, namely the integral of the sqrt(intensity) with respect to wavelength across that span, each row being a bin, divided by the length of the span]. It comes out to 0.08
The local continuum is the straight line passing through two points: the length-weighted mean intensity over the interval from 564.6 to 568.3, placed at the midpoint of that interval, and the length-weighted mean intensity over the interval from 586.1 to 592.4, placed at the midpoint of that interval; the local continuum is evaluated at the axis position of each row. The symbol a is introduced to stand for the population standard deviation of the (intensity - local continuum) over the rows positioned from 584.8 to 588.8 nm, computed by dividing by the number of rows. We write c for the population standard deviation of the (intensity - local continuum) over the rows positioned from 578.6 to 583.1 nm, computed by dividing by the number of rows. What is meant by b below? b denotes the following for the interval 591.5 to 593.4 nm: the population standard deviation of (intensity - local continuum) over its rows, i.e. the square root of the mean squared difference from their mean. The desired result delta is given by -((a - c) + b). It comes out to -1.03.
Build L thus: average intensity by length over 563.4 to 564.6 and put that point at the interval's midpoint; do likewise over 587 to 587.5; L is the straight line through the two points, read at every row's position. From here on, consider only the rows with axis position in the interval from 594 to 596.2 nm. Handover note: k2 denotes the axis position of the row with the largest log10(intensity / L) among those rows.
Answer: 594.127 nm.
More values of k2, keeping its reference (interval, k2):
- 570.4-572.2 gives 572.109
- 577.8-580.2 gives 578.468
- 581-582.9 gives 581.941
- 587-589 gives 587.867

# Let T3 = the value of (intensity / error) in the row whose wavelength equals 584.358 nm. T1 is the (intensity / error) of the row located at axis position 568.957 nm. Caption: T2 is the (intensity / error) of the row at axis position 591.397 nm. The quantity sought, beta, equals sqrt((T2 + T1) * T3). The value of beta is 28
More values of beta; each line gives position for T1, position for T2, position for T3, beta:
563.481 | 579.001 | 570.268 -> 21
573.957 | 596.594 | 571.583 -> 33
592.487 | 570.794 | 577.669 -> 36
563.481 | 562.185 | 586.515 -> 31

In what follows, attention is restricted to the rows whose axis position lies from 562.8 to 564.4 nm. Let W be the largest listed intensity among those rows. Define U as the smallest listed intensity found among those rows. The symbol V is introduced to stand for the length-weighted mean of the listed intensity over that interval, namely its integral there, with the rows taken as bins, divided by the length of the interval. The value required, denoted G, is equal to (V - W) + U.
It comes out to 13.8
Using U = 15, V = 16.5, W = 17.7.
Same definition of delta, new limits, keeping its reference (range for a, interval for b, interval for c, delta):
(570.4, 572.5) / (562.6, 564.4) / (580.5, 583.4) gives -1.15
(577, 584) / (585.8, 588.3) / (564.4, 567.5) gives -1.48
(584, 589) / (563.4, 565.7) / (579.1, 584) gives -1.47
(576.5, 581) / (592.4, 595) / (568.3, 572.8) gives -0.79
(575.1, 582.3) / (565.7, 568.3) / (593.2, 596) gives -0.75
